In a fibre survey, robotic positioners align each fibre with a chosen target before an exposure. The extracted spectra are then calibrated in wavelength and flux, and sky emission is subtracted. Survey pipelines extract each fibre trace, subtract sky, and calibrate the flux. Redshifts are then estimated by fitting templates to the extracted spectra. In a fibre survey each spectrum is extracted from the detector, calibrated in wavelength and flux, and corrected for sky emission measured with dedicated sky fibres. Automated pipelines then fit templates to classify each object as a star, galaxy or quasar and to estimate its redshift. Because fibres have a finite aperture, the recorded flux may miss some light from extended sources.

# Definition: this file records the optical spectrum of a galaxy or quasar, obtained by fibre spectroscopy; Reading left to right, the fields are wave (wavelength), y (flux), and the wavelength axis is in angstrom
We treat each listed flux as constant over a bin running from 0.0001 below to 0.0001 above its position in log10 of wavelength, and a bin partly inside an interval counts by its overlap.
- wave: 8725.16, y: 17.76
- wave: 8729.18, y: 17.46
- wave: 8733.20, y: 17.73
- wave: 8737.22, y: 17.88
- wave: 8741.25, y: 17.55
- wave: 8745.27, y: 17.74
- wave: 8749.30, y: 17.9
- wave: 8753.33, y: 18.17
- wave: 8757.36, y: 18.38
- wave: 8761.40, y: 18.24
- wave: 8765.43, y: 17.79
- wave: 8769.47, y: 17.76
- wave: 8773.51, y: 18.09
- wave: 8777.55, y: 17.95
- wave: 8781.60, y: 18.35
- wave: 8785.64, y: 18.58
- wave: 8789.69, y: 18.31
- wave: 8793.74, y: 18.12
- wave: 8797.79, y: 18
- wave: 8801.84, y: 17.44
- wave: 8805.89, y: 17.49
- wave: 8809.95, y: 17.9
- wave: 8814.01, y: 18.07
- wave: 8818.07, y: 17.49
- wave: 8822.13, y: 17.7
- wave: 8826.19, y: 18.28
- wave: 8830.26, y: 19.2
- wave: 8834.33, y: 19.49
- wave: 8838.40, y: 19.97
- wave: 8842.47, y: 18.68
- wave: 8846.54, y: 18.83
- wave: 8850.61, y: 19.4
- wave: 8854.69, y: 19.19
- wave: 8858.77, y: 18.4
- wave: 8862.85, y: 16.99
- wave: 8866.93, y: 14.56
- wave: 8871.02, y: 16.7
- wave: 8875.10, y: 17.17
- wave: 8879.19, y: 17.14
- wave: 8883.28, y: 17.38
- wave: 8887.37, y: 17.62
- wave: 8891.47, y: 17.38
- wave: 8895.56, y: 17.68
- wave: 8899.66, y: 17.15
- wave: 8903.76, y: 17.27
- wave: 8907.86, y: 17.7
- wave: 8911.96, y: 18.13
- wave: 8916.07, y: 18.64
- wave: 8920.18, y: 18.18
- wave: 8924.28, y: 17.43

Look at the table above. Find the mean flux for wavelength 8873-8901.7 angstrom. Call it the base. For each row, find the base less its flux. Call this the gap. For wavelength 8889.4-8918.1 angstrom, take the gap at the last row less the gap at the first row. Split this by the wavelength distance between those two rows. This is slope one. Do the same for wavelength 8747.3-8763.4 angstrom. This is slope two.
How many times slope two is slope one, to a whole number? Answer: 2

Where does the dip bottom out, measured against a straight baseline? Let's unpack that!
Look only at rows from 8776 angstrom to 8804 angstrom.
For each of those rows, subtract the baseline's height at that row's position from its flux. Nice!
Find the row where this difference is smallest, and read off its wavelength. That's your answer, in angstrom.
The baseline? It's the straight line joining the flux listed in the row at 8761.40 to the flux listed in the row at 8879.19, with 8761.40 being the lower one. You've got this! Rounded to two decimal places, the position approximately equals 8801.84 angstrom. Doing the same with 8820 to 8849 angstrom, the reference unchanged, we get 8822.13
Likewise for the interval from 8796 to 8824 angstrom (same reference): 8801.84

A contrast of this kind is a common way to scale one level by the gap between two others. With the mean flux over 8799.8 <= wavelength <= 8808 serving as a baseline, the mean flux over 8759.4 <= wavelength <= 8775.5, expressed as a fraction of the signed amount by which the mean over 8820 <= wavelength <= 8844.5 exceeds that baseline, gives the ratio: 13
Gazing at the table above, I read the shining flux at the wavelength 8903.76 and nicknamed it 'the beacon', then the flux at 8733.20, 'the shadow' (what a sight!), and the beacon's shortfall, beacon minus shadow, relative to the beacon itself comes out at -0.027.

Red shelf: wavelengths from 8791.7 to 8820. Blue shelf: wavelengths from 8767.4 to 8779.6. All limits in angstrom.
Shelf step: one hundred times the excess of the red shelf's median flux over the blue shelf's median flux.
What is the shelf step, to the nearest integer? -5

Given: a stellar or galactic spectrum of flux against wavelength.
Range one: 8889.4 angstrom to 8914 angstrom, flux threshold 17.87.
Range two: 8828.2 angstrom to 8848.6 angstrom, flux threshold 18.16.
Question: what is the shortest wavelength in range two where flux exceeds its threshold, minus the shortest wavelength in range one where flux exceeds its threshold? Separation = -81.7 angstrom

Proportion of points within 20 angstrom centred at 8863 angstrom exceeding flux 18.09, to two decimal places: 0.40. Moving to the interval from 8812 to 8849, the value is 0.67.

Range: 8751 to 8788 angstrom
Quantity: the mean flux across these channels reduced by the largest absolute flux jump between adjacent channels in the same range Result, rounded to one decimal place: 17.7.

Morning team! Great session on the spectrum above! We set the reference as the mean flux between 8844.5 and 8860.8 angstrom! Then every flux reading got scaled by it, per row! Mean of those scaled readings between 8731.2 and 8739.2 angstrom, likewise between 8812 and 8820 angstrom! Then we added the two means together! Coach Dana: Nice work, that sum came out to 1.877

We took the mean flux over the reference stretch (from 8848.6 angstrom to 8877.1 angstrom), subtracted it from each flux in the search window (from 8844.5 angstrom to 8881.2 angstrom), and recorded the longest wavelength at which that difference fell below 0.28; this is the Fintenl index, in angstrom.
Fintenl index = 8879.19 angstrom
